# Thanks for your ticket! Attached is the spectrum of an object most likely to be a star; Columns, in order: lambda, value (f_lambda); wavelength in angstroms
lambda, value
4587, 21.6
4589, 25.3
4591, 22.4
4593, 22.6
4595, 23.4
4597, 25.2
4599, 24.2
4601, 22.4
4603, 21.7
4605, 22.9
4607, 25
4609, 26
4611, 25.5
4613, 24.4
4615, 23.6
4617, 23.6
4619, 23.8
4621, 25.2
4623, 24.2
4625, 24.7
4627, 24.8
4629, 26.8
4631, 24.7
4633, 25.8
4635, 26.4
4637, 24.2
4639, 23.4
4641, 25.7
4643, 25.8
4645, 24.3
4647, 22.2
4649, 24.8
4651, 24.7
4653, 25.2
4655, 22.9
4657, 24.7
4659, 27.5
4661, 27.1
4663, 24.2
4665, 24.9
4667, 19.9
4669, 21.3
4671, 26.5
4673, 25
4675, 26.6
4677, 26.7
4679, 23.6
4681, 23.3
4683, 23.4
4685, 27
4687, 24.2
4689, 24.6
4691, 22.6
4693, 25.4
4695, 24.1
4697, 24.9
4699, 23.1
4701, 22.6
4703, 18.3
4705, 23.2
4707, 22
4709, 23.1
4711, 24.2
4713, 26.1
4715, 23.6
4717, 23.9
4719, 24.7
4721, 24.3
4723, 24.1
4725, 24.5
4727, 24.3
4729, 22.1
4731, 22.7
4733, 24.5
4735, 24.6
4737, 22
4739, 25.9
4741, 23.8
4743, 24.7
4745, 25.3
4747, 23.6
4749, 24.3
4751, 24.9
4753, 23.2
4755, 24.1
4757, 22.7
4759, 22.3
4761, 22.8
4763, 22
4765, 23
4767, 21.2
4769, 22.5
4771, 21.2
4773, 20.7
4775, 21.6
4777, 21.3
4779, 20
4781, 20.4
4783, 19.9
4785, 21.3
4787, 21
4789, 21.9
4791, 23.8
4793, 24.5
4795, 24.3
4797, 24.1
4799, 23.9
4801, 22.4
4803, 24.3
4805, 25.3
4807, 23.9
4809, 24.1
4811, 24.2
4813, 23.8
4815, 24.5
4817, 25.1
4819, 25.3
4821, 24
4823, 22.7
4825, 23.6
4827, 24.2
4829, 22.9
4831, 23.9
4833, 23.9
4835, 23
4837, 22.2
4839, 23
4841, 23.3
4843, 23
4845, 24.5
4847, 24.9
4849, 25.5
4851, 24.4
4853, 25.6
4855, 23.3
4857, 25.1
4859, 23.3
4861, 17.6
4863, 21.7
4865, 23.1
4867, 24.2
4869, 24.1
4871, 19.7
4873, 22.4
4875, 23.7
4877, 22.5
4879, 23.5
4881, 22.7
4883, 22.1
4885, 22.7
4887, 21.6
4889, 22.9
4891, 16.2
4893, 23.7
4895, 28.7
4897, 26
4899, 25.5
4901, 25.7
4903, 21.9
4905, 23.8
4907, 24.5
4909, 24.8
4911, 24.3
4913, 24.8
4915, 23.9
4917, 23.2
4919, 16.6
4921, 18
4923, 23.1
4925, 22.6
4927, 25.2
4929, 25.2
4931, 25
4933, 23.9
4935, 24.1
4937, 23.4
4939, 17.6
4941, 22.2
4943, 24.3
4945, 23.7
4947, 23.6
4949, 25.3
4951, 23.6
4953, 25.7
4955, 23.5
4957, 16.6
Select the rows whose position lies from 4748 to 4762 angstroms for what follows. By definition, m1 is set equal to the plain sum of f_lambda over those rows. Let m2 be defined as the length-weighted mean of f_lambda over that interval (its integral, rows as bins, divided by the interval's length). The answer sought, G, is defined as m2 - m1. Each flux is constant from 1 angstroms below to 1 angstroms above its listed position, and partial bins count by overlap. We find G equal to -141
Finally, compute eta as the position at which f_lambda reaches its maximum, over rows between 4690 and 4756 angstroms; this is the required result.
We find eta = 4713 angstroms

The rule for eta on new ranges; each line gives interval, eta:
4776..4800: 4793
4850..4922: 4895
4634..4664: 4659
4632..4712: 4659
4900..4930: 4901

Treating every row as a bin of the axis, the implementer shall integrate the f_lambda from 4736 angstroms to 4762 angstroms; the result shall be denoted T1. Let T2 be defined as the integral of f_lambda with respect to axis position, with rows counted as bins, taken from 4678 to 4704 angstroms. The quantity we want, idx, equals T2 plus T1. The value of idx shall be 1233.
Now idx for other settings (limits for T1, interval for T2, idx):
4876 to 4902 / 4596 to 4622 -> 1235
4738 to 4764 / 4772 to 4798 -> 1189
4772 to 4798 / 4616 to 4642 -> 1216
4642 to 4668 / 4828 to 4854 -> 1257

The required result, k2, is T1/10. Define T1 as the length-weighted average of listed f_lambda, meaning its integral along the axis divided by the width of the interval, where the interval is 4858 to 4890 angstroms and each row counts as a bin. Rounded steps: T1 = 22.4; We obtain 2.24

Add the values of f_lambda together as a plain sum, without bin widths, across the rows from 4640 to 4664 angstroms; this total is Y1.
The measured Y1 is 299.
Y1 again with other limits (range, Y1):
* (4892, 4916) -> 298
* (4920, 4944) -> 275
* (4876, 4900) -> 278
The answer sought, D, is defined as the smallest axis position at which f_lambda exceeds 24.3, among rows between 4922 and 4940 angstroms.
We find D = 4927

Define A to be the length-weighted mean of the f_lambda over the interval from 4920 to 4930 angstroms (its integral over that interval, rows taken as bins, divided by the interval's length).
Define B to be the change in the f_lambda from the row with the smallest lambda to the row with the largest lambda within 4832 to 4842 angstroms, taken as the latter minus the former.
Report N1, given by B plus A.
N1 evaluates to 22.2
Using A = 22.8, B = -0.6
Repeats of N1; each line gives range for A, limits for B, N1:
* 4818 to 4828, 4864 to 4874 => 23.3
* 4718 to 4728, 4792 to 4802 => 22.3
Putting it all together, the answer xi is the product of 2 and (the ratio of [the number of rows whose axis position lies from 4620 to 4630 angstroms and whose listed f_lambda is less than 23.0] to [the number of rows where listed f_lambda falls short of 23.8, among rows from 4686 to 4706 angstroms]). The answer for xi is 0.0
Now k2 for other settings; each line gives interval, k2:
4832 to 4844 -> 2.31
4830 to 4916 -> 2.34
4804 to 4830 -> 2.41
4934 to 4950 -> 2.30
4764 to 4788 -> 2.12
